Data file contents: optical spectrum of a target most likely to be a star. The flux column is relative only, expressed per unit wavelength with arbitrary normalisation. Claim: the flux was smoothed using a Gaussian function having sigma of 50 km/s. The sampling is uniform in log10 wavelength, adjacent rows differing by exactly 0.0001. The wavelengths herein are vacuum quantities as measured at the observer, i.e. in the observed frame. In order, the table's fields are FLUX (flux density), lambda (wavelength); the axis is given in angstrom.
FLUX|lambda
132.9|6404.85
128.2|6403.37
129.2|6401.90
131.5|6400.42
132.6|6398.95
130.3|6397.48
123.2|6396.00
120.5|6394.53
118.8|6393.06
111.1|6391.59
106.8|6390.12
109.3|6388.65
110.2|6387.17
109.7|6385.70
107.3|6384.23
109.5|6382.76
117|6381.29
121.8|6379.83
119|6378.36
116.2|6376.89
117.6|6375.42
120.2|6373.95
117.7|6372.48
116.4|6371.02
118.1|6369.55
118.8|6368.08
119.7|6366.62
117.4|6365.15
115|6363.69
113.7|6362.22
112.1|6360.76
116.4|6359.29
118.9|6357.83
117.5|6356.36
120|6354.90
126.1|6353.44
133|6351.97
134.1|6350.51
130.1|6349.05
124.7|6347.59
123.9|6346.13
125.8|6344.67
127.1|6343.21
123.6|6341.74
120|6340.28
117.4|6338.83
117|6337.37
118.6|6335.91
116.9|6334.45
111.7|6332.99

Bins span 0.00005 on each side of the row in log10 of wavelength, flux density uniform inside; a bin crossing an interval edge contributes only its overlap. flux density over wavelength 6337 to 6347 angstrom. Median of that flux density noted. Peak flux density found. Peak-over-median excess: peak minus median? 3.5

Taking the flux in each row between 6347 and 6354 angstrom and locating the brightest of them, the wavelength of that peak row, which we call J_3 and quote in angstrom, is 6350.51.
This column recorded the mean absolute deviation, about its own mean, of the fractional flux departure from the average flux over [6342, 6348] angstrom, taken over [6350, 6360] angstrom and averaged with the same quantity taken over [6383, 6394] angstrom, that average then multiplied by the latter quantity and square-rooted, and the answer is 0.027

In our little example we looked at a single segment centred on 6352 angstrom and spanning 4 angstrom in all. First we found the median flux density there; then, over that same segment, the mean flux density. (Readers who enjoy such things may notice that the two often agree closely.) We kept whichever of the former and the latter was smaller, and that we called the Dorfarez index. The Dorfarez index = 131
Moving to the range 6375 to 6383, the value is 117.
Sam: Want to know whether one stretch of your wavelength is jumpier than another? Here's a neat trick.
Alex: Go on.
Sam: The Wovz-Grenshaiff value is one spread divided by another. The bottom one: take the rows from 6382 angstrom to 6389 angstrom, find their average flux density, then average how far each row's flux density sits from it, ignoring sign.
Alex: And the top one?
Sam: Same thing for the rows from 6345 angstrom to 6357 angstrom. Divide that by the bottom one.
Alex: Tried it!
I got 6.1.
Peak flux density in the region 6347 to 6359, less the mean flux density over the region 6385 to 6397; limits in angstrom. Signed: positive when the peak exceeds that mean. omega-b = 20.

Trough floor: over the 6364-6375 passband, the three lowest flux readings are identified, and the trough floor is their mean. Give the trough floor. 117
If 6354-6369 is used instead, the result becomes 114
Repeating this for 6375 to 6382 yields 117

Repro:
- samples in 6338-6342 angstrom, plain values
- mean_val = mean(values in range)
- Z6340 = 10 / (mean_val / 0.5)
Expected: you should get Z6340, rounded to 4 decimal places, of 0.0416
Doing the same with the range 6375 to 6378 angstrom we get 0.0428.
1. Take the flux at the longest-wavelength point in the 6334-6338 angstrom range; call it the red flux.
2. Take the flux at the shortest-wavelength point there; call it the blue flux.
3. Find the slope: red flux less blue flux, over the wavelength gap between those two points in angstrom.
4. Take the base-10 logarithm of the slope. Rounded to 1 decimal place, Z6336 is -1.5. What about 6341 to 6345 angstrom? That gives -0.1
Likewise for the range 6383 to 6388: 0.0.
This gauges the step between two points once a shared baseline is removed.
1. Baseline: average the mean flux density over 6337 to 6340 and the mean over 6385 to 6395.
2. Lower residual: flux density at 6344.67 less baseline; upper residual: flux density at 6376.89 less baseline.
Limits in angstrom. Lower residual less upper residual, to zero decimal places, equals 10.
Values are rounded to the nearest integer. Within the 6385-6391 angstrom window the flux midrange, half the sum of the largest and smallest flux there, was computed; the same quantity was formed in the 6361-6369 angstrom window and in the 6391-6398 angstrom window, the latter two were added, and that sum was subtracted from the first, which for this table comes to -129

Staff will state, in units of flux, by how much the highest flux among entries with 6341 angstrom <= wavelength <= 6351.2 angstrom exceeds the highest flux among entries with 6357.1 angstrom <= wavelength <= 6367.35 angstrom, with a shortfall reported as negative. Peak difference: 14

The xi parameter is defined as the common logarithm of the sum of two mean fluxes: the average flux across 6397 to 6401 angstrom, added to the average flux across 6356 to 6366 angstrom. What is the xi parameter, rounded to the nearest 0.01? 2.39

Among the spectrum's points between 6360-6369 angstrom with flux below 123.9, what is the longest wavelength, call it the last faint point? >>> 6368.08 angstrom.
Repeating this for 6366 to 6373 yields 6372.48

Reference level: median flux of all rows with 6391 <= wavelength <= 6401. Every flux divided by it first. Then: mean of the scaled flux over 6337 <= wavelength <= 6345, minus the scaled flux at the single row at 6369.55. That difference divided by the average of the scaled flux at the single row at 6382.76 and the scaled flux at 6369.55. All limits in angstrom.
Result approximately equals 0.03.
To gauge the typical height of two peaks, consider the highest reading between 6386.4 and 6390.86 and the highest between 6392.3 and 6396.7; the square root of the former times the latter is 117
